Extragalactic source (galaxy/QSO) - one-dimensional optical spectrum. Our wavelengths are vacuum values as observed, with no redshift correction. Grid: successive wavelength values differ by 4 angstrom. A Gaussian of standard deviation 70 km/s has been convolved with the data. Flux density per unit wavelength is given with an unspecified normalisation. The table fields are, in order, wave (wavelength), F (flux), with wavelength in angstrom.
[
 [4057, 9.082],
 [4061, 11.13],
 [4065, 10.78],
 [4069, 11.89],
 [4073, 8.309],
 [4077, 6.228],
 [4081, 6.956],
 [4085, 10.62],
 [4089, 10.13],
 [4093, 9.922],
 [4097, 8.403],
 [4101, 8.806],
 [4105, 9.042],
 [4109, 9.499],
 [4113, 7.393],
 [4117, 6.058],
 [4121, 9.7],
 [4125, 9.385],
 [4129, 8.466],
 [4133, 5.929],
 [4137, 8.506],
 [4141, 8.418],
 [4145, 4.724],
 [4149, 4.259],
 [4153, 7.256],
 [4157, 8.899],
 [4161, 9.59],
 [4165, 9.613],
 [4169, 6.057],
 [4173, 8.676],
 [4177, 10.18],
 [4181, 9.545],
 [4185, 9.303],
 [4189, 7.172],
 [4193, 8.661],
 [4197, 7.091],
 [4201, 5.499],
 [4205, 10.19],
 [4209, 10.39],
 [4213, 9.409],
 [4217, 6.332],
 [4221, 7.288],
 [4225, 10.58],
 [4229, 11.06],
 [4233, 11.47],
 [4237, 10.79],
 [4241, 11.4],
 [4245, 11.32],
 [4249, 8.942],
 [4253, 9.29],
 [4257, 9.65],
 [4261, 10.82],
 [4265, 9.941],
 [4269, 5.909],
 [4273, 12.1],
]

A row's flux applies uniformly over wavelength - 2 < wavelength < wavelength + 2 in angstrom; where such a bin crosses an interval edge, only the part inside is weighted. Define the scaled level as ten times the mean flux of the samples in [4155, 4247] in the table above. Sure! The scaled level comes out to 92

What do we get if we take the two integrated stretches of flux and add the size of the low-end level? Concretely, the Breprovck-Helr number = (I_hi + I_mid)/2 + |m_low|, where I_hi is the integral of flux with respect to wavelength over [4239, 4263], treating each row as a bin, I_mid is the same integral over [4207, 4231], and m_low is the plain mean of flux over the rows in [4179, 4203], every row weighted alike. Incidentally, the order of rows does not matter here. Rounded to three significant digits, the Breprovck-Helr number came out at 241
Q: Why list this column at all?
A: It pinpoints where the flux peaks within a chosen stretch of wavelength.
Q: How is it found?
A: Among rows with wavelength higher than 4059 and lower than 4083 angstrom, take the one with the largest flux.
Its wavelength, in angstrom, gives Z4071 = 4069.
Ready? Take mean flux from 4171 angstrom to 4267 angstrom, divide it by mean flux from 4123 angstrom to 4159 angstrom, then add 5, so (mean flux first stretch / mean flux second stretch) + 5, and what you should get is 6.281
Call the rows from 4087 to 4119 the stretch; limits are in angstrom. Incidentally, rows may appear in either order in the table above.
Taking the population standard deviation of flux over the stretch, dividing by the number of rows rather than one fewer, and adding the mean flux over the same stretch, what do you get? 9.9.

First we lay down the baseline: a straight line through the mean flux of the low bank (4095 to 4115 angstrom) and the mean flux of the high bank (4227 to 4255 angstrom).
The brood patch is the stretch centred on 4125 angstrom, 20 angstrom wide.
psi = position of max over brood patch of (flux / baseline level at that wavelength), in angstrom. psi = 4121 angstrom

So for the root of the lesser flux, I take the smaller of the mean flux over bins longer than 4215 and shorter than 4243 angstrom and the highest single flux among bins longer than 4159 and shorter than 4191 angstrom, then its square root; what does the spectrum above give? 3.14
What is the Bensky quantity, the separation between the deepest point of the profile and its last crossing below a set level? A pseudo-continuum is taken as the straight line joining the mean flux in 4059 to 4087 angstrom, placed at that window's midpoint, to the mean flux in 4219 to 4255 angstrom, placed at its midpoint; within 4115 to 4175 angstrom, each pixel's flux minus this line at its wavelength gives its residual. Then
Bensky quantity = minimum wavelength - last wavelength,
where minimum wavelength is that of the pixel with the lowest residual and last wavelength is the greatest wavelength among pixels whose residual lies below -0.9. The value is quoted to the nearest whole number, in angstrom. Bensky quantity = -24 angstrom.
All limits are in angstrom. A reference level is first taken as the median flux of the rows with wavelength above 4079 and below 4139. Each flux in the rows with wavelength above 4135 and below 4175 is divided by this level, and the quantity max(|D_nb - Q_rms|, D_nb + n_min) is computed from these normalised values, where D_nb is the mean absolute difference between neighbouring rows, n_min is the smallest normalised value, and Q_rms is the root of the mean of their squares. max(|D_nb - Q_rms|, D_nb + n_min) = 0.69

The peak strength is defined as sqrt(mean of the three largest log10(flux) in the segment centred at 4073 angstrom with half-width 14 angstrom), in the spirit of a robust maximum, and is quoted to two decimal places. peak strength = 1.03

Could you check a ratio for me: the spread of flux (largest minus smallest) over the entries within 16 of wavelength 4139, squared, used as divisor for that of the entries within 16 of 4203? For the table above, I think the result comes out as 0.19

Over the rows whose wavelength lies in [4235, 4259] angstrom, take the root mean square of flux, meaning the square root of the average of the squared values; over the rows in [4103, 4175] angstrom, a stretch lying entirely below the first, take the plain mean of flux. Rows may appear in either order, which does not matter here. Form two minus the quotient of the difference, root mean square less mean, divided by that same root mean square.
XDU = 1.76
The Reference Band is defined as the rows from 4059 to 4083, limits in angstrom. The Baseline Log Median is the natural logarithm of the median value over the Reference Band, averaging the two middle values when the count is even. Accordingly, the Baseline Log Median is 2.26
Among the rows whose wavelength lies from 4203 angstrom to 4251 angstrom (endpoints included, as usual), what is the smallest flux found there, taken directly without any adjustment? 6.332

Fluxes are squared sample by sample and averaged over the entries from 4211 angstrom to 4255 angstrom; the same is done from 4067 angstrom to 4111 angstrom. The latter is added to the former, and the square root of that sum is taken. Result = 13.6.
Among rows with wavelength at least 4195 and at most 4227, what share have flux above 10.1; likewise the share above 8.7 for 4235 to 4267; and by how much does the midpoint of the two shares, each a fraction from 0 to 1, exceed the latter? -0.31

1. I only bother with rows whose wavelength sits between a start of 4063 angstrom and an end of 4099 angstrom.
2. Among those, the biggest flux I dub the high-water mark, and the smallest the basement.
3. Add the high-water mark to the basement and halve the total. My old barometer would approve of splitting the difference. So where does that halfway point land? 9.1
